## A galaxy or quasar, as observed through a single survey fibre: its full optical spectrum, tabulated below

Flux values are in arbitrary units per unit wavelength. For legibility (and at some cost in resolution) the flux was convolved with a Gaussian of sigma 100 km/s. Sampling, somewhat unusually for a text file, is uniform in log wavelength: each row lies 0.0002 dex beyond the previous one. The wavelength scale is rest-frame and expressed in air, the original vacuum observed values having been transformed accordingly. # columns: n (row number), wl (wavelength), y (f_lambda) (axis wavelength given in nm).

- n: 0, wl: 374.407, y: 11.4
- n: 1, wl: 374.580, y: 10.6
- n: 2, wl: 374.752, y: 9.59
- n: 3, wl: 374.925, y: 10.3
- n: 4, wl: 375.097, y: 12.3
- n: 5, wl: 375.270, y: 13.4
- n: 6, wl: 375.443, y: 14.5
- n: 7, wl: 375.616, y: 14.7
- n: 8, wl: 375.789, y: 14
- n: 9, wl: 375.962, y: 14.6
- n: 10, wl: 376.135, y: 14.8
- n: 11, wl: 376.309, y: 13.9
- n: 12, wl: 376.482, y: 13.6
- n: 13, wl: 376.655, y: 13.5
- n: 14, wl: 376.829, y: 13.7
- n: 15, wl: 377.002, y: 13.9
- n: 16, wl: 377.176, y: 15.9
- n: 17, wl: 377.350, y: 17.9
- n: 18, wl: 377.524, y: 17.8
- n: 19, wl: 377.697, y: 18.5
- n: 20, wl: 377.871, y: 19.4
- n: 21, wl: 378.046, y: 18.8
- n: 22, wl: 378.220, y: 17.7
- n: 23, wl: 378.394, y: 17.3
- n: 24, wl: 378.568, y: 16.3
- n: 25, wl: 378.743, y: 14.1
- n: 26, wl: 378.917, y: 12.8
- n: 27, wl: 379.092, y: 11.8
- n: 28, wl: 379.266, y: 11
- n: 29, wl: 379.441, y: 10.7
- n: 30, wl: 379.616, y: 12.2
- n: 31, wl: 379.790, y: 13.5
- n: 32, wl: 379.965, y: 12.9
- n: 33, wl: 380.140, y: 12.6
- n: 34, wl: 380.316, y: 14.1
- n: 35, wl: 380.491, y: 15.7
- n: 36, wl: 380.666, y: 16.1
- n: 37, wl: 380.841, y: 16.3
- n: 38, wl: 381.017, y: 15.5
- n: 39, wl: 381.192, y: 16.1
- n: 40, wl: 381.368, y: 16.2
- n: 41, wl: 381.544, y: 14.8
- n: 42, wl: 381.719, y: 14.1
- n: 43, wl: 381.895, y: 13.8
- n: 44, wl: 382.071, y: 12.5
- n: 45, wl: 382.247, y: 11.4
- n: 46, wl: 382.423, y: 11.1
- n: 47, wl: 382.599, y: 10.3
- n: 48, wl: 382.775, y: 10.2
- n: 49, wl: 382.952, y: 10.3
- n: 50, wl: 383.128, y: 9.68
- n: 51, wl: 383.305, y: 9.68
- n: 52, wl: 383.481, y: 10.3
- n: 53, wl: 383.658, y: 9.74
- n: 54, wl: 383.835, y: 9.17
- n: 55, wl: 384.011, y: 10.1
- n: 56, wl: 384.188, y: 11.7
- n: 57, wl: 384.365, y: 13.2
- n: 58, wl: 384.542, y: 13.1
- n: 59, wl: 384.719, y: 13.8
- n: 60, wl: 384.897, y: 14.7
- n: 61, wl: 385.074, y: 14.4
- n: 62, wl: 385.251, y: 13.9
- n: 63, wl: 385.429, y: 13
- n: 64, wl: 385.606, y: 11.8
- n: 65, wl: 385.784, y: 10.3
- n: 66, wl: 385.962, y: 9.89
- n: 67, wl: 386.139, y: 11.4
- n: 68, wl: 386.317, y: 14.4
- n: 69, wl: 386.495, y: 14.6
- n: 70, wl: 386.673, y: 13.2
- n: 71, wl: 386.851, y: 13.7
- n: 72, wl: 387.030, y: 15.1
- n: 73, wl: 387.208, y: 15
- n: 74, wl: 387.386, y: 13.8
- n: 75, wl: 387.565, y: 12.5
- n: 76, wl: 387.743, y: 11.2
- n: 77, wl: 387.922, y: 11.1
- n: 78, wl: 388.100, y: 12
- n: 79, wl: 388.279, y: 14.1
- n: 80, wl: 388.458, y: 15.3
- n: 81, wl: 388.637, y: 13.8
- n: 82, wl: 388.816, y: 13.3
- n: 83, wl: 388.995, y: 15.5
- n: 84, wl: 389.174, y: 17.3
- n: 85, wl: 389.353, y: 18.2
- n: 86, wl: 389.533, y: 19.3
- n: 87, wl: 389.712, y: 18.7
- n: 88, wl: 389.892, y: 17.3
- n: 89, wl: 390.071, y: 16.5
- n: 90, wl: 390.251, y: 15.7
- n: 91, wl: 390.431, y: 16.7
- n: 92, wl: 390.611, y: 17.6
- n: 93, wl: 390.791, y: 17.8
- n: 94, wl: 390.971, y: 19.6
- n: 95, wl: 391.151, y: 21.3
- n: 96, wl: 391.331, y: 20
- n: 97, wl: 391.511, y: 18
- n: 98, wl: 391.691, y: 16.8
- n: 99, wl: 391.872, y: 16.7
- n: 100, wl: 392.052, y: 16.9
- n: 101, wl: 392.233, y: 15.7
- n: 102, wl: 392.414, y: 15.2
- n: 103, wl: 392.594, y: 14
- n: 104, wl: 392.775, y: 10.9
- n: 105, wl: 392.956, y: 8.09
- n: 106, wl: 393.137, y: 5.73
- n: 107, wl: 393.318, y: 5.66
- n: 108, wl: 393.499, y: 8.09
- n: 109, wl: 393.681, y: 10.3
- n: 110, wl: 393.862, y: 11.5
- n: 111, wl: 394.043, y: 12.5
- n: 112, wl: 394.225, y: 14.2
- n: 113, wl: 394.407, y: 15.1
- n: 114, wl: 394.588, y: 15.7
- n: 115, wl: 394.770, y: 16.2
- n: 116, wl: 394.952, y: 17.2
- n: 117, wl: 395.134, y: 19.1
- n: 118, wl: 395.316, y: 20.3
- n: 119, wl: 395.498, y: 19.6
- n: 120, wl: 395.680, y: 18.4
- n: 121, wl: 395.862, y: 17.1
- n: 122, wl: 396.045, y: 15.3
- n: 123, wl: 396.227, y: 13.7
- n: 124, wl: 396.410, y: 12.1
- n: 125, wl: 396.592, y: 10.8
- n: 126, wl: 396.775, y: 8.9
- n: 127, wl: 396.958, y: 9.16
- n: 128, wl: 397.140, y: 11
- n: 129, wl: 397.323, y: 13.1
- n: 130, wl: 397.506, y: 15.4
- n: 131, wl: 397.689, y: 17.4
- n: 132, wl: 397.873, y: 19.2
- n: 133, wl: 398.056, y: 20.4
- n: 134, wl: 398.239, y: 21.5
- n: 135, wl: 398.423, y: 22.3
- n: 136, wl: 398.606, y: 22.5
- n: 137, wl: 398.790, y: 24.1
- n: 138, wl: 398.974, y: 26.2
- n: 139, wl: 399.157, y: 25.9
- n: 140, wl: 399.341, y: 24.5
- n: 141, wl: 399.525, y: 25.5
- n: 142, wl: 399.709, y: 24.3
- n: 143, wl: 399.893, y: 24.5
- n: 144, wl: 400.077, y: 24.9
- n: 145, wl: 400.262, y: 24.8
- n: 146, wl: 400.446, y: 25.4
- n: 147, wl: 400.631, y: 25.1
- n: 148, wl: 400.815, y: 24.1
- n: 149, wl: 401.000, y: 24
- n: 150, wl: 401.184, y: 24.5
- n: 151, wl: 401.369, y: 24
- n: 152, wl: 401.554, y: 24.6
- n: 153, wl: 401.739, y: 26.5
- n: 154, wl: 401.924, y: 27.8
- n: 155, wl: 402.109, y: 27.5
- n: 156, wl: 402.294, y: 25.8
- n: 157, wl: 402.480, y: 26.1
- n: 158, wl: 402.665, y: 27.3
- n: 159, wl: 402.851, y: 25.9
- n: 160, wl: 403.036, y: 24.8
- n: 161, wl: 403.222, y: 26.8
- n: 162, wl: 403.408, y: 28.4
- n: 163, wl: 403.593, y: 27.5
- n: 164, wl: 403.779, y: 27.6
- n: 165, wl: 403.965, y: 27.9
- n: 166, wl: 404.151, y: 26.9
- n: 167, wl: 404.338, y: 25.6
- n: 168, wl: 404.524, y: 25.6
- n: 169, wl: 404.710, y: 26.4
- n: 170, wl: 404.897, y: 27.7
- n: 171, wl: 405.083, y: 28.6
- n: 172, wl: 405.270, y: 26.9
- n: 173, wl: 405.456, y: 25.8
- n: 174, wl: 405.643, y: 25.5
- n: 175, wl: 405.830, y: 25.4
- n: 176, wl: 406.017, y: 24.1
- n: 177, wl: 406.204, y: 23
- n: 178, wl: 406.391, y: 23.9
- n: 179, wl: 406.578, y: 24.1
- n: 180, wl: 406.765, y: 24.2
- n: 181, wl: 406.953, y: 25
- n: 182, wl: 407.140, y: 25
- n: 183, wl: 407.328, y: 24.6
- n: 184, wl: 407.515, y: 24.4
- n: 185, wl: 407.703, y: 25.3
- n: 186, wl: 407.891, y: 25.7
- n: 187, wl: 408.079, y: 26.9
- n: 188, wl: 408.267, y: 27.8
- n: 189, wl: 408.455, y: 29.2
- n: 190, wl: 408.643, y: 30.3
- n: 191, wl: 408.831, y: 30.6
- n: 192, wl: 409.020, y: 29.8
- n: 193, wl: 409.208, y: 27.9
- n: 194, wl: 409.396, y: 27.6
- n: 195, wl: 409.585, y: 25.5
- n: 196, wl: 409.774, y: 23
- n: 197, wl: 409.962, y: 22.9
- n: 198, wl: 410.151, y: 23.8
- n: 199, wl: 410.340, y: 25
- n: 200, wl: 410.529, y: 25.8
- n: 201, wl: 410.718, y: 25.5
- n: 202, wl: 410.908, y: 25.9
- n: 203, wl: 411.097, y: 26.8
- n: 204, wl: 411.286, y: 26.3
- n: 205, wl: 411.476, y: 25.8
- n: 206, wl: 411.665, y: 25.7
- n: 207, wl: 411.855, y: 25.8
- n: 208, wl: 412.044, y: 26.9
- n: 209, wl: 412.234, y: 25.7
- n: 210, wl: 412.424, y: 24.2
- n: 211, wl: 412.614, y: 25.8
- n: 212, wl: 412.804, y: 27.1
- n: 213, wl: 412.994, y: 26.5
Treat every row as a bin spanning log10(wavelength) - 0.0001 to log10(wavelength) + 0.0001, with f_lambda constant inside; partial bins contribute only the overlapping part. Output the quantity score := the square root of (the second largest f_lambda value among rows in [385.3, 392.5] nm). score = 4.47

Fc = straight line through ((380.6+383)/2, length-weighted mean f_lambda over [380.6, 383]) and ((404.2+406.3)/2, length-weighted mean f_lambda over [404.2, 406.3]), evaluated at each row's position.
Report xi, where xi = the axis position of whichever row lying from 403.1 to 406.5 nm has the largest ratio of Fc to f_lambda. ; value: 406.204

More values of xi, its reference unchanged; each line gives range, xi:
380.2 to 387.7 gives 383.835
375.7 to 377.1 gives 376.655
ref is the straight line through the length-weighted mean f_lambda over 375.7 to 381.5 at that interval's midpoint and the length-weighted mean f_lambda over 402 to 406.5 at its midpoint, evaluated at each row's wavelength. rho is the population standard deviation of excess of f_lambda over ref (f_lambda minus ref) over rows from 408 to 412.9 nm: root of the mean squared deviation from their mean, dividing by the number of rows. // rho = 2.3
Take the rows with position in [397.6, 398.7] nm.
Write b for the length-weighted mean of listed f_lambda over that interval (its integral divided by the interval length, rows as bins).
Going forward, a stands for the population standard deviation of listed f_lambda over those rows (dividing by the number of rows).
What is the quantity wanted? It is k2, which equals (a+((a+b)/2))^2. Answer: 169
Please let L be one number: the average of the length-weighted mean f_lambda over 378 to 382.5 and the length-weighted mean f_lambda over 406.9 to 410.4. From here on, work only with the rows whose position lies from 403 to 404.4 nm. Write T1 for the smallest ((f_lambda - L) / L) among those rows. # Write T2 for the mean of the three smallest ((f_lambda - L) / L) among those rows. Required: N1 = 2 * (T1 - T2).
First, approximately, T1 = 0.22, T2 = 0.3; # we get -0.092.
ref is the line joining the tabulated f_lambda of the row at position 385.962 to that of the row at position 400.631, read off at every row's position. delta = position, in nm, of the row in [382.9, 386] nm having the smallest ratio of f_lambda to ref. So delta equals 385.962 nm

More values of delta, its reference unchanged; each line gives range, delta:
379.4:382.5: 382.423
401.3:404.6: 404.524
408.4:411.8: 409.962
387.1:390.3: 387.922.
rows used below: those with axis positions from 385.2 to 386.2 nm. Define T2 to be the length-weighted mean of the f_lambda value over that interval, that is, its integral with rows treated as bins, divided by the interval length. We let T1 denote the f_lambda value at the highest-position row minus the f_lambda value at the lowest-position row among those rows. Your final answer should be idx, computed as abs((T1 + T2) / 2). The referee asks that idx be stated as 5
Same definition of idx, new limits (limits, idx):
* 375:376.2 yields 8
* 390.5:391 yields 10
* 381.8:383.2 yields 4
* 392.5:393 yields 3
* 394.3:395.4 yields 11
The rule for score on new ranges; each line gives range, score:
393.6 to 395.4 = 4.37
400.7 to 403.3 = 5.24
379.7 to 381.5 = 4.02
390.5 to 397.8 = 4.51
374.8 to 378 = 4.30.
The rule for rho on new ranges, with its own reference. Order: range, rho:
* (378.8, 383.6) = 2.5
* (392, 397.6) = 3.8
